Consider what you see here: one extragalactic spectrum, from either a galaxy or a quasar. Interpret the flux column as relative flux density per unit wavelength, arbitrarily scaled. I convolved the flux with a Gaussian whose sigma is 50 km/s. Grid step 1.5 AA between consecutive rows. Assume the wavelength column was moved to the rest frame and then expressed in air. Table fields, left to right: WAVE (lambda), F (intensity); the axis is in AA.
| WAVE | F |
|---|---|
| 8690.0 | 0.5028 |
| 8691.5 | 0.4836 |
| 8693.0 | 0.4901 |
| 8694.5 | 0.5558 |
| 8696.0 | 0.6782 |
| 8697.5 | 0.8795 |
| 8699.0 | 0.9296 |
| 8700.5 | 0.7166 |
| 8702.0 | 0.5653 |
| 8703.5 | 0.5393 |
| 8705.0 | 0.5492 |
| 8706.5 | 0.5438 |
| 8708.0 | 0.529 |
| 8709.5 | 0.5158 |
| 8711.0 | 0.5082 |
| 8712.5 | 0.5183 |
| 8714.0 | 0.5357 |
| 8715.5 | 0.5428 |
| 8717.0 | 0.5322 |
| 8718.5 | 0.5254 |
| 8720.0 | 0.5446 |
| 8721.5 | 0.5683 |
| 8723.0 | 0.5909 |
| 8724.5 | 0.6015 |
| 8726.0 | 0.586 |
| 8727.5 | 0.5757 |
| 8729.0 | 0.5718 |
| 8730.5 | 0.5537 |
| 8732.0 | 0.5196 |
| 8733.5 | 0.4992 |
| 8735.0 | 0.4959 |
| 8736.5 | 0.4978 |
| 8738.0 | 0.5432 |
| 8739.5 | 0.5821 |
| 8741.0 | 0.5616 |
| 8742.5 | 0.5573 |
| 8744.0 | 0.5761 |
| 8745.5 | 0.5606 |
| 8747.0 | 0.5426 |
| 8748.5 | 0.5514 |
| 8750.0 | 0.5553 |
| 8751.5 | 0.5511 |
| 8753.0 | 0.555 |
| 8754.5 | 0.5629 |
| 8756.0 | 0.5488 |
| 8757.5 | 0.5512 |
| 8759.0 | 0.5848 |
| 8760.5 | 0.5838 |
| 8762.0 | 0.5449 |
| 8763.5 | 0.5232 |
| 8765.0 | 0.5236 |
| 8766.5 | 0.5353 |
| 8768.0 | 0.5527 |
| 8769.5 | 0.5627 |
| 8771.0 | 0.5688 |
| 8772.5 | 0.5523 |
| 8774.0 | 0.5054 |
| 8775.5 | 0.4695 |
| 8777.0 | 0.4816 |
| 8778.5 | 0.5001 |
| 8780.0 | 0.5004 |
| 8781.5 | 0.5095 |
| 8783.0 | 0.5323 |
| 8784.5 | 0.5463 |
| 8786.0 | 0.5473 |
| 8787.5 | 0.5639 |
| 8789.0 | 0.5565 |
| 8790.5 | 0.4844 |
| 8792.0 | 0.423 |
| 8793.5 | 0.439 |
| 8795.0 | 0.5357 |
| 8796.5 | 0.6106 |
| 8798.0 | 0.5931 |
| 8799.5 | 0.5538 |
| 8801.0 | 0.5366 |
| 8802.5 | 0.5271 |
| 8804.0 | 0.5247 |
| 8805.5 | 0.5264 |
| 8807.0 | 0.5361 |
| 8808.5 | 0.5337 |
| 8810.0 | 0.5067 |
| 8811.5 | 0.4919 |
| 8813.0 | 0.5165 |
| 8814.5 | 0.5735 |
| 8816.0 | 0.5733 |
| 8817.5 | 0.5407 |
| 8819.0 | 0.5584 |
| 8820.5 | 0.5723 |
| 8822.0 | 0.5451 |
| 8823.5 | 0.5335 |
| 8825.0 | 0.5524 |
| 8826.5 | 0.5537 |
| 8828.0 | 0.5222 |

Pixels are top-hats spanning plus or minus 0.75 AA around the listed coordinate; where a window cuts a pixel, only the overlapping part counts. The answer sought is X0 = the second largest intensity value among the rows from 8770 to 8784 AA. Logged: 0.5523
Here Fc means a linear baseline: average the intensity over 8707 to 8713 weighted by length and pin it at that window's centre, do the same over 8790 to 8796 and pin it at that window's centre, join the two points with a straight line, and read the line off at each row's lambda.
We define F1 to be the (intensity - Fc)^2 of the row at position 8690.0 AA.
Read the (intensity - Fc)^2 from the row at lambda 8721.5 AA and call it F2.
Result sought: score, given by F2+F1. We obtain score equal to 0.0038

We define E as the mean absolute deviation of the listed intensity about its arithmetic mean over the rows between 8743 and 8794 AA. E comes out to 0.030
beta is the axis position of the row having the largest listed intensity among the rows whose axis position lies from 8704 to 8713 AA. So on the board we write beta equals 8705.0 AA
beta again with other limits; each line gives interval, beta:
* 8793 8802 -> 8796.5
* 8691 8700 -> 8699.0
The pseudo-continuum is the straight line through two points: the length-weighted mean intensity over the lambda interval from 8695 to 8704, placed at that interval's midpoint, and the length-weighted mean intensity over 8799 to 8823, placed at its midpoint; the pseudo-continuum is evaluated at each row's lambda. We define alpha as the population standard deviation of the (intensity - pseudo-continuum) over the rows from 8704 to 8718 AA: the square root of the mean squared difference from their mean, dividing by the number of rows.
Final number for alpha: 0.014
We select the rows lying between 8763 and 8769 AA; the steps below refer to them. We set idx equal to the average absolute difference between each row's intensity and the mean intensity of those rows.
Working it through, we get 0.0103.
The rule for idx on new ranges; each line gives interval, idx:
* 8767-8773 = 0.0066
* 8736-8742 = 0.0257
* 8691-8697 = 0.0651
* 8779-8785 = 0.0172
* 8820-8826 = 0.0115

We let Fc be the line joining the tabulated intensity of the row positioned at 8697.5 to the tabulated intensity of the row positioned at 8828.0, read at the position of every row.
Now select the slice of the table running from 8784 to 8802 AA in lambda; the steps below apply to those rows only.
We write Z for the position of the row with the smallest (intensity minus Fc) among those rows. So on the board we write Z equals 8792.0 AA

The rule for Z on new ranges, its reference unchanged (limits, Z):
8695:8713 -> 8711.0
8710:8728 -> 8711.0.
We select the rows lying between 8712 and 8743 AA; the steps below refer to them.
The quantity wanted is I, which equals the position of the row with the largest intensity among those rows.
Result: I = 8724.5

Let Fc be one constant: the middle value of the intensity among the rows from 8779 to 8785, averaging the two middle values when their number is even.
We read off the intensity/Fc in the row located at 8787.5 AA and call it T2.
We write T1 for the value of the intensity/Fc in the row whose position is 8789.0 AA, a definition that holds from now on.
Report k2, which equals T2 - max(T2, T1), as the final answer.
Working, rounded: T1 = 1.07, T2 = 1.08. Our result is 0.000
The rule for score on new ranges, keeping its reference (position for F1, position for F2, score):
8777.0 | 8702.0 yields 0.0018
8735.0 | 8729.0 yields 0.0040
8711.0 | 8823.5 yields 0.0055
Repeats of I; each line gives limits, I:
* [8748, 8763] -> 8759.0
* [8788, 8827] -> 8796.5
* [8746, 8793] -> 8759.0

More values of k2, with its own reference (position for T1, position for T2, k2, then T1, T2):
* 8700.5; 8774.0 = -0.405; 1.38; 0.97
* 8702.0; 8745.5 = -0.009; 1.09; 1.08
